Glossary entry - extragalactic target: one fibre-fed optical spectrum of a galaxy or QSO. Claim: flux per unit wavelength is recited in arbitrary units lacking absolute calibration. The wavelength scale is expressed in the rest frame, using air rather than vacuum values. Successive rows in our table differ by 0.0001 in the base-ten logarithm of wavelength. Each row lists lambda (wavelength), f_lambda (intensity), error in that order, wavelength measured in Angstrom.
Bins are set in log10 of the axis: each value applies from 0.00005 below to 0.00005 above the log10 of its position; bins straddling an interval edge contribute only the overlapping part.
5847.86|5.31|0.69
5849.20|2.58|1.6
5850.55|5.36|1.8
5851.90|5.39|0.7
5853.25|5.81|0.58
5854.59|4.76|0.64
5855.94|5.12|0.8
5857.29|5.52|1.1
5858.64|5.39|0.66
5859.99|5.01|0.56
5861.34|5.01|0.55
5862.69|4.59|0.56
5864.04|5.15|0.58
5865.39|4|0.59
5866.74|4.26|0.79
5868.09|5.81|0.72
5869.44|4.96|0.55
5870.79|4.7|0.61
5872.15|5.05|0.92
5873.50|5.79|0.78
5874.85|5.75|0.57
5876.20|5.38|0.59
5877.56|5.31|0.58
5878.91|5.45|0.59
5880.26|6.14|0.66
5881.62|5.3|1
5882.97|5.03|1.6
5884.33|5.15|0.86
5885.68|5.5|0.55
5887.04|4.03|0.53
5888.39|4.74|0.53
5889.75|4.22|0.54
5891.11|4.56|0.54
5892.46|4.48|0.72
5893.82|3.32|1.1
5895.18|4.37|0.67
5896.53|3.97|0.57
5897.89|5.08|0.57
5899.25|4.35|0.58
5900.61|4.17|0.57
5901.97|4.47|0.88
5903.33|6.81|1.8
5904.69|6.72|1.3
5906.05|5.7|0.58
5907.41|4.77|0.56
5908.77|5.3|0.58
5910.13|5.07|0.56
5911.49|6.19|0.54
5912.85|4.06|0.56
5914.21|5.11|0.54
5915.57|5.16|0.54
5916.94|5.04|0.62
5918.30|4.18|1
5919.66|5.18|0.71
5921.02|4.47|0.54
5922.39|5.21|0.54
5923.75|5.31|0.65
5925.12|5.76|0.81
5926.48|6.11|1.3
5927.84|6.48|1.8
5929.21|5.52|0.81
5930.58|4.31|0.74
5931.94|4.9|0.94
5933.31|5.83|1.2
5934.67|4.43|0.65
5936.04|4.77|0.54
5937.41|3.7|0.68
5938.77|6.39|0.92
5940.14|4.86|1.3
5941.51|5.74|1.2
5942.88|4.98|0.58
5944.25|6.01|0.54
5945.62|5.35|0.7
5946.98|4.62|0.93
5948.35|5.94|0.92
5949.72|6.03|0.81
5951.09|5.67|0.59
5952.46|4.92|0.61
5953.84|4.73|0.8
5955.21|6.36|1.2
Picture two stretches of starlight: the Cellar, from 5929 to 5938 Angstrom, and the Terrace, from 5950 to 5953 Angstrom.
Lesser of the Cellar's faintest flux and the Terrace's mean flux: 3.7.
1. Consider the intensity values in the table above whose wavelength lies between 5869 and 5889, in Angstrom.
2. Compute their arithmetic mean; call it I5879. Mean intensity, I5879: 5.22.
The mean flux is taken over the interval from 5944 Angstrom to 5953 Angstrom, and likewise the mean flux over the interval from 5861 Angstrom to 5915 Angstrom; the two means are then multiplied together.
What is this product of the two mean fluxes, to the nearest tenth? 27.5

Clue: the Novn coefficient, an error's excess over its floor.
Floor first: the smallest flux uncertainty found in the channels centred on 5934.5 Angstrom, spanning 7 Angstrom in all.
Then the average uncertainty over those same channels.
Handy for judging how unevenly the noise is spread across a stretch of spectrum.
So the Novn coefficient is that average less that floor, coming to 0.26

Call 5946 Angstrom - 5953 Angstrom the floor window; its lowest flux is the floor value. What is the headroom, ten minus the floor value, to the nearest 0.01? 5.38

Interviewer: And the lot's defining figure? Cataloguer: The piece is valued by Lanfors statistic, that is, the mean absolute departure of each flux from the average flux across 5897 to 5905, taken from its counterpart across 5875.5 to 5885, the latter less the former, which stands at -0.8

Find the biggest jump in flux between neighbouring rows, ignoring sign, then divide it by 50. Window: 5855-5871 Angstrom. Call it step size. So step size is 0.031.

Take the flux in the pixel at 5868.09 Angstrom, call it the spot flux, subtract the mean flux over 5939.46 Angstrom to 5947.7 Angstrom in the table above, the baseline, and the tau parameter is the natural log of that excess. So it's -0.6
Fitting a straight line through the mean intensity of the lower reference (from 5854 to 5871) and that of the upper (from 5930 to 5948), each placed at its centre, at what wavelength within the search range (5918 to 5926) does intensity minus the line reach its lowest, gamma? 5918.30 Angstrom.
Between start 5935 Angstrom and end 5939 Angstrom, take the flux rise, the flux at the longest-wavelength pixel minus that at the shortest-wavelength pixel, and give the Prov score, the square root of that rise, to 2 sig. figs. 1.3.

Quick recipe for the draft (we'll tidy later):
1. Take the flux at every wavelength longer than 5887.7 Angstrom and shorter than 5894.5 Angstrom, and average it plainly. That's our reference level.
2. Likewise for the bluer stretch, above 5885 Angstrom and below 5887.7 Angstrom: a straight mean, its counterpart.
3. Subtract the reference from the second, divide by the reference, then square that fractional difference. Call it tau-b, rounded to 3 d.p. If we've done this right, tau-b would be 0.014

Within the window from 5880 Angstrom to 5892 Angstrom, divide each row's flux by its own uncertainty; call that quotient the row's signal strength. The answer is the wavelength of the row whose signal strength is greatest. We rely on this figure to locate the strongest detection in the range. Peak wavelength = 5885.68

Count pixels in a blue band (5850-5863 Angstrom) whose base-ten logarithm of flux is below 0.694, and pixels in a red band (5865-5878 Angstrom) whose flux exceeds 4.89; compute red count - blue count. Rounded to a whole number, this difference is 5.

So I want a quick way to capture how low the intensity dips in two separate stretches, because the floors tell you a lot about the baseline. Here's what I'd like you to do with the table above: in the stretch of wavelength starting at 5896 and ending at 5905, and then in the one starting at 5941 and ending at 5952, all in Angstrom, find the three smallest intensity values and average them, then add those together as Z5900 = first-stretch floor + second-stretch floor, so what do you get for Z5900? 9.15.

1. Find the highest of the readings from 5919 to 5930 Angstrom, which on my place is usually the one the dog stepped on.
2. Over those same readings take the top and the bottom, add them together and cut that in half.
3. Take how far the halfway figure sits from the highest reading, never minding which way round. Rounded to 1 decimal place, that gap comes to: 1.0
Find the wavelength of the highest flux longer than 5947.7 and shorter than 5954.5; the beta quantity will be 5949.72 Angstrom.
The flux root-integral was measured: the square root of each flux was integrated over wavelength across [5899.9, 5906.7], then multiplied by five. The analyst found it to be 80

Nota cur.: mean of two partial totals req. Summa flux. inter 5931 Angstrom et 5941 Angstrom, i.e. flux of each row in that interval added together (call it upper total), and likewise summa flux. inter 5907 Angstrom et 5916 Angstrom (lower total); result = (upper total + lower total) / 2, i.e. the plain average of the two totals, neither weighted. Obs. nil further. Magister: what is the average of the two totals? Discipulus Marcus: 35.3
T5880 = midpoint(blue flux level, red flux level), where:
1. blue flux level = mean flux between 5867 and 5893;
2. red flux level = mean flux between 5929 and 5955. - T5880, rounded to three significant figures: 5.16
